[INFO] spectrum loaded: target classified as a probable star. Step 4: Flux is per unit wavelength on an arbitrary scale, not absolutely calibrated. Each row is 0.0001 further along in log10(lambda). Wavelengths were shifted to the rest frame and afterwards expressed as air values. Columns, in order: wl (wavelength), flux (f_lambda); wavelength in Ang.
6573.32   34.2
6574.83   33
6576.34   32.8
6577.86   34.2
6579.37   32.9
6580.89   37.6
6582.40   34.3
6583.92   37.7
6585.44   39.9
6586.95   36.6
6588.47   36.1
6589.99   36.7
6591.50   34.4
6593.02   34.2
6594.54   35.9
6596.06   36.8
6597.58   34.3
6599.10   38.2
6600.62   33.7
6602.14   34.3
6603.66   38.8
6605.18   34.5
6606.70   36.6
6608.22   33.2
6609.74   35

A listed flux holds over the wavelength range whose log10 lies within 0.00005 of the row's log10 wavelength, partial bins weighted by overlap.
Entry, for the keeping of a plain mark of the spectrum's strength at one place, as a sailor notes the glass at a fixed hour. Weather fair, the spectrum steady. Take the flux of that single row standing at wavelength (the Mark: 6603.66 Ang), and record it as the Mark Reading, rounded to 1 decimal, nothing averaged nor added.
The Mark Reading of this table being 38.8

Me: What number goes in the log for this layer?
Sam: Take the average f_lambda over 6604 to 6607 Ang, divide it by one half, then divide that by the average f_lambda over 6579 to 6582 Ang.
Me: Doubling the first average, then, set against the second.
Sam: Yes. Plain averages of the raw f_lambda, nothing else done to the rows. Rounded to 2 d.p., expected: 2.02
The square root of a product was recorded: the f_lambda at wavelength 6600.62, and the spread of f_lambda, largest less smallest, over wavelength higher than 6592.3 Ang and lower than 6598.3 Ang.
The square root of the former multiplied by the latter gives 9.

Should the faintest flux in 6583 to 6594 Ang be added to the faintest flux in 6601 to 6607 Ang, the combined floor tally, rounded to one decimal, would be 68.5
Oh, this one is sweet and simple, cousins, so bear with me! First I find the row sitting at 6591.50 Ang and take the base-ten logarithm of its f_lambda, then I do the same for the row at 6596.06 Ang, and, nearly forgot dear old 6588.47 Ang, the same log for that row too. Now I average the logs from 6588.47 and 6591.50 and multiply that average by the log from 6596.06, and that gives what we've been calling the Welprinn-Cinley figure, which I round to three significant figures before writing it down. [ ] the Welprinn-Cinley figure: 2.42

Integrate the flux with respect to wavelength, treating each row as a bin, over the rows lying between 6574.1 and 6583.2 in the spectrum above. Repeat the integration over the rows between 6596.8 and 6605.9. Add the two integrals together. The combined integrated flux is 635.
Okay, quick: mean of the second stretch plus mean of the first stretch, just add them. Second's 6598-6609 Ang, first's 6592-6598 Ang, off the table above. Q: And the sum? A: 70.9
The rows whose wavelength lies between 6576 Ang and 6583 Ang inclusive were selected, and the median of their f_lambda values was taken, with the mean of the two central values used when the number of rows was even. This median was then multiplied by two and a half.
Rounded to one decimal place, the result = 85.5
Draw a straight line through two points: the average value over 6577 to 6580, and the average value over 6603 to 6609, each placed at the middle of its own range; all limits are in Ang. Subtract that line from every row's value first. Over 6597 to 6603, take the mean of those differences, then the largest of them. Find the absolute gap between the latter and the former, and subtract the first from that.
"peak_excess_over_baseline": 3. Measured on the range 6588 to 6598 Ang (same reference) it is 1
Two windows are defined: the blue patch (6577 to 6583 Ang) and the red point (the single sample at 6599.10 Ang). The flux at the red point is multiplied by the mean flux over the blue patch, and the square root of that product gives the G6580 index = 36.4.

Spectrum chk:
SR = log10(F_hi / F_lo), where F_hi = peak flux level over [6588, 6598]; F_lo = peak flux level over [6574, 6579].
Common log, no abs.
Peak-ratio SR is 0.03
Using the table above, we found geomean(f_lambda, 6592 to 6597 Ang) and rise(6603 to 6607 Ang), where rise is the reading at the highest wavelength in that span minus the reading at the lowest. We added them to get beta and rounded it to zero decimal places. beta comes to 33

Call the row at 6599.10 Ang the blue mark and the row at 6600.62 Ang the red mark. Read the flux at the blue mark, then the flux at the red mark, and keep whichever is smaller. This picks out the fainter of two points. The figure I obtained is 33.7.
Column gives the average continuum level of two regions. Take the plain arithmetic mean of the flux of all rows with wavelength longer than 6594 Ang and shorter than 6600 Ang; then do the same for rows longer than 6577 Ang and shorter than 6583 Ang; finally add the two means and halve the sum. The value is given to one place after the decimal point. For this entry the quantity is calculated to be 35.5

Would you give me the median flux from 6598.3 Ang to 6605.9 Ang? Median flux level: 34.5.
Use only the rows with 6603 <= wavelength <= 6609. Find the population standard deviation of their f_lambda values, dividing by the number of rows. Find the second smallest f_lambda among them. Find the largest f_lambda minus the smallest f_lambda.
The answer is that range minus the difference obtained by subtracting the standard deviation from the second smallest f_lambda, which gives -26.8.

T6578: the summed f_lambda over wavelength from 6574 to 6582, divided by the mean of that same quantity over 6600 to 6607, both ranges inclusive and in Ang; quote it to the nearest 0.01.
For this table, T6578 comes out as 4.79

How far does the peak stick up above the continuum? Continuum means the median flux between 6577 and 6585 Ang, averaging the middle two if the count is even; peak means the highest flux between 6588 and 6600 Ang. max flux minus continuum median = 3.90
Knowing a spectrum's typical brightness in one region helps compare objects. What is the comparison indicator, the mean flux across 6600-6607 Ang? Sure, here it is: 35.6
